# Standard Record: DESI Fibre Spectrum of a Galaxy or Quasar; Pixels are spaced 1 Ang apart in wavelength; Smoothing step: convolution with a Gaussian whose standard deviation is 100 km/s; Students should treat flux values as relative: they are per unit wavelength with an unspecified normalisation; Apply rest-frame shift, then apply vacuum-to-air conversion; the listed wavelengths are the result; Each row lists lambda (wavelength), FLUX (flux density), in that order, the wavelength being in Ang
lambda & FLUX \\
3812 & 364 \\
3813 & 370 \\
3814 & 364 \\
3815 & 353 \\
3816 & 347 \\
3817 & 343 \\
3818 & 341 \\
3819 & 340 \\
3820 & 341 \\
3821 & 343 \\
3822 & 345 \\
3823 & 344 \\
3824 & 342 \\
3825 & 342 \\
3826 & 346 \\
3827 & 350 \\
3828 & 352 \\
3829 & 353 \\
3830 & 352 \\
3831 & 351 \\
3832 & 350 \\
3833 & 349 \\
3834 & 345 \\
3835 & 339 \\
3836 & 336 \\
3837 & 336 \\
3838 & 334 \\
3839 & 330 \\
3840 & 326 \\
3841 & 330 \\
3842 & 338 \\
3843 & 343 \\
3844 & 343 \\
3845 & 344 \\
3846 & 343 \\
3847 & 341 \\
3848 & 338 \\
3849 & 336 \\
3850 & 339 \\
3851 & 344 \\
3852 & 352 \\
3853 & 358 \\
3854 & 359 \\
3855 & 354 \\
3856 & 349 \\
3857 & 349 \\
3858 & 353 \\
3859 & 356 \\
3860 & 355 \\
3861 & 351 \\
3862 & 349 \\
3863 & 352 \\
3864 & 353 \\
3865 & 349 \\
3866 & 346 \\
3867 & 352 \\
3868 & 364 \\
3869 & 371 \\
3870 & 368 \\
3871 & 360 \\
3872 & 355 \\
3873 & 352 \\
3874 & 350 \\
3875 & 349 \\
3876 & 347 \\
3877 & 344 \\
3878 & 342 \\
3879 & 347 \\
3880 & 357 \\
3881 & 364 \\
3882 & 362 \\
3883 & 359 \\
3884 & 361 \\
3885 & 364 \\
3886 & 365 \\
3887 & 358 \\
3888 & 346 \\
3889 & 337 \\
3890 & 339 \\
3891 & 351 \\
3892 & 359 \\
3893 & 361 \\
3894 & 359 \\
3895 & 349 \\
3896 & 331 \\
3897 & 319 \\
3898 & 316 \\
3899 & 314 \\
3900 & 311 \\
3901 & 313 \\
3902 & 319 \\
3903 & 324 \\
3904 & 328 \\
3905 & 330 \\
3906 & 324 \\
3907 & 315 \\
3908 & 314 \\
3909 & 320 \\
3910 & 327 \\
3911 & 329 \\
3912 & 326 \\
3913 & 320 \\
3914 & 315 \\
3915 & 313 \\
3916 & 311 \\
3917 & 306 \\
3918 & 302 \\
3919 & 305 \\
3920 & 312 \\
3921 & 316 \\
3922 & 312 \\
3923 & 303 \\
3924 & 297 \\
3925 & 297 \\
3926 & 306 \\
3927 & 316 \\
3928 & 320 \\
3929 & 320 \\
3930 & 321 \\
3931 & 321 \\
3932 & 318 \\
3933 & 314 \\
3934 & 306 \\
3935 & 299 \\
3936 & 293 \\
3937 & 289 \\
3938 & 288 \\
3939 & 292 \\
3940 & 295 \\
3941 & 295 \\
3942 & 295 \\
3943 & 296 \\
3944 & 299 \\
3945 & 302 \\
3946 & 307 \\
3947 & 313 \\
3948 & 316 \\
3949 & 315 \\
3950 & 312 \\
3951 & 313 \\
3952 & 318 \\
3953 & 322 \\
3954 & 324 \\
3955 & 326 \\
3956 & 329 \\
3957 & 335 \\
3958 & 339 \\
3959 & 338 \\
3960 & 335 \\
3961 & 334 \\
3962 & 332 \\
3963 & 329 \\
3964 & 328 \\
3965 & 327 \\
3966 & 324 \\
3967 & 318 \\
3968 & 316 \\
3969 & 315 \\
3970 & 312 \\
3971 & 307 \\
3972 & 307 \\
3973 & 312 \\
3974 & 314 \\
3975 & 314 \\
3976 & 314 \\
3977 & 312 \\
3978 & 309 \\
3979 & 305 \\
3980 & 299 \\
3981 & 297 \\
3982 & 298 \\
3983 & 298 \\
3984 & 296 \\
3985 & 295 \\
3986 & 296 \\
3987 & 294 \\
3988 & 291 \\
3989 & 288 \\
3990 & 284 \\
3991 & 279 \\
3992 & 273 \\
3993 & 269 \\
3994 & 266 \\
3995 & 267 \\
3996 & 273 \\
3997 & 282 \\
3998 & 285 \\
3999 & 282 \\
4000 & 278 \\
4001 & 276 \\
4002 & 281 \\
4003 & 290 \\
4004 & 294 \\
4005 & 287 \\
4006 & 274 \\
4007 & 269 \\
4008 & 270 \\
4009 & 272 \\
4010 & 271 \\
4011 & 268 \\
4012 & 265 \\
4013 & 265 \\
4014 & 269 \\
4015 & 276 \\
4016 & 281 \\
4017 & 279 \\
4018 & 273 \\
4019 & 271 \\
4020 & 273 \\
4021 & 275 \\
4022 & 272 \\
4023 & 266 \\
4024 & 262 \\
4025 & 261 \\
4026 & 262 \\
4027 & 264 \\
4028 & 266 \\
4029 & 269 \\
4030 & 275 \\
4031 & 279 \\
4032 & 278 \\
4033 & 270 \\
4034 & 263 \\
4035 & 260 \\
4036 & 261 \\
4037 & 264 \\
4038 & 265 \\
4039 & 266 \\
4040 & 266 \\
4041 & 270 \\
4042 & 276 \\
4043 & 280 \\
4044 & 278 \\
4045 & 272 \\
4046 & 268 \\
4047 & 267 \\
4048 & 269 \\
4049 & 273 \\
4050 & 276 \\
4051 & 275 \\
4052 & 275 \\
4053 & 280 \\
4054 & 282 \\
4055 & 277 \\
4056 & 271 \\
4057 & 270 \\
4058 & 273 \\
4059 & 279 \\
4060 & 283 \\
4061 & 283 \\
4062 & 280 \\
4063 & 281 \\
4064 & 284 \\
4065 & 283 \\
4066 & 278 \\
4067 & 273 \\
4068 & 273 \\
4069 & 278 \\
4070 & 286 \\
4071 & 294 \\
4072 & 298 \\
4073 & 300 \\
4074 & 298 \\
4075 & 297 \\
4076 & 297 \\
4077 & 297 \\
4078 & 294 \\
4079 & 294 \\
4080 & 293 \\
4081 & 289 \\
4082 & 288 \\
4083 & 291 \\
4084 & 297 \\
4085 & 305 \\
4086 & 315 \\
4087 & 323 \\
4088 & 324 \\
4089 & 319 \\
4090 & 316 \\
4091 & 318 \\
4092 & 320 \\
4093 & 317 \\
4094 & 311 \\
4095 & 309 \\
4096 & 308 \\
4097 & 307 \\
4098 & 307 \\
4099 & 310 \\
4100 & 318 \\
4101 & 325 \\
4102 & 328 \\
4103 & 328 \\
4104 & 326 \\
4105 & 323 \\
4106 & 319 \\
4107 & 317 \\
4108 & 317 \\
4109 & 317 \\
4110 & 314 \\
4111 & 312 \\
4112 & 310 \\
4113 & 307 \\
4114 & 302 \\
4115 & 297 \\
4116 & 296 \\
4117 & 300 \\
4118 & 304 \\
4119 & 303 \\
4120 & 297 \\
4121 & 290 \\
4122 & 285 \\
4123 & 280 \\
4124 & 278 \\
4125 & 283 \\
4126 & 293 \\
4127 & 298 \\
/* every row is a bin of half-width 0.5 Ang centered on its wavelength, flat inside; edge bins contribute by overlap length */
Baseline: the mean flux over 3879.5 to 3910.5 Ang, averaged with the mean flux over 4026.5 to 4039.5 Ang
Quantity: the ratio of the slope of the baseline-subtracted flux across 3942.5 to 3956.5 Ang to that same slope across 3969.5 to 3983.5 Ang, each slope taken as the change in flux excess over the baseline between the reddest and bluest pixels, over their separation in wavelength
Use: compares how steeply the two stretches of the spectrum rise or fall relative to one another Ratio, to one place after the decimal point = -2.4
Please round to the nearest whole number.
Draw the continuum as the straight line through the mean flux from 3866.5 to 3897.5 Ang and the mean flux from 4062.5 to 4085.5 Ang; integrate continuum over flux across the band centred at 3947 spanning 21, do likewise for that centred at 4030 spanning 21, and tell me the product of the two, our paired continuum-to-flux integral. 541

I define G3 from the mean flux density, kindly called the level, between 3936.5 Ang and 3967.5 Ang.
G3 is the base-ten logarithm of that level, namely 2.50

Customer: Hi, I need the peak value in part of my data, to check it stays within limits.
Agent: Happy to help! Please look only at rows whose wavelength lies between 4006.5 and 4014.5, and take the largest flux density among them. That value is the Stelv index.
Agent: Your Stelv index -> 272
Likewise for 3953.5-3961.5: 339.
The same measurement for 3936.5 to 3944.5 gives 299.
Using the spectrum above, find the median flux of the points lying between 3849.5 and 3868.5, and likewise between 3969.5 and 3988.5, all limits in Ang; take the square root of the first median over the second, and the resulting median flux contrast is 1.07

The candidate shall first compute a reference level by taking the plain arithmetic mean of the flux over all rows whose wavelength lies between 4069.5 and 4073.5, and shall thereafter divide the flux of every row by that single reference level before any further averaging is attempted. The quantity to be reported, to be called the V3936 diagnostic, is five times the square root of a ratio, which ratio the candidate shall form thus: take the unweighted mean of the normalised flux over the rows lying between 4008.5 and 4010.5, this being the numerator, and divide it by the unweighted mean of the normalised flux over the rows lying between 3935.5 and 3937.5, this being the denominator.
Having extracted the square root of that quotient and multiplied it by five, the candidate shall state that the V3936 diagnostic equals 4.83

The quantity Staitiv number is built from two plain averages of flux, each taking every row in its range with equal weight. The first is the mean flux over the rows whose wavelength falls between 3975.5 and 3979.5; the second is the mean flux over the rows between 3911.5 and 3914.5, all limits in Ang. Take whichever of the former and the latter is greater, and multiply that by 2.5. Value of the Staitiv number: 801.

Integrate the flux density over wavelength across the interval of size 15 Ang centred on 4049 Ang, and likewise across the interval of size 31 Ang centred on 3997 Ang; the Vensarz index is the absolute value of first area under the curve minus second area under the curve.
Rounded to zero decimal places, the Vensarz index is 4592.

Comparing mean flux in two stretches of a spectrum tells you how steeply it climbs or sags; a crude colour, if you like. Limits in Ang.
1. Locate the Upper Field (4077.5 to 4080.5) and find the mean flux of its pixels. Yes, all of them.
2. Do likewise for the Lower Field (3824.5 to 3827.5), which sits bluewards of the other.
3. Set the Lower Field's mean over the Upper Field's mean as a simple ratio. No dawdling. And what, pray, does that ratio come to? 1.18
